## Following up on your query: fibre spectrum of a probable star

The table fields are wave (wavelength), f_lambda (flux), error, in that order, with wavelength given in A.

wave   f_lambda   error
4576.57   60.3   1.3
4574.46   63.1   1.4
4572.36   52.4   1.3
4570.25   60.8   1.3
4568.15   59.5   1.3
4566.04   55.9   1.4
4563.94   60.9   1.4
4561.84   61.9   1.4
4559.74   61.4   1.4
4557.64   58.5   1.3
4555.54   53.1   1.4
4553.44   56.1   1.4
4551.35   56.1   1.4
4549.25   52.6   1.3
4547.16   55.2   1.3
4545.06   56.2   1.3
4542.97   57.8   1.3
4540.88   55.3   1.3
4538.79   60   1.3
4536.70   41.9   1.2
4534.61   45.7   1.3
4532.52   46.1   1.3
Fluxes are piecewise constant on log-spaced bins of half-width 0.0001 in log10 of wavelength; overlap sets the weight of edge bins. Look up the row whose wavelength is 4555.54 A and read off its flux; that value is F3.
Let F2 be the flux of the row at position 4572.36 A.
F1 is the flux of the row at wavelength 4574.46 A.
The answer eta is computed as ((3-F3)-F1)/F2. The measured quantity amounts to -2.2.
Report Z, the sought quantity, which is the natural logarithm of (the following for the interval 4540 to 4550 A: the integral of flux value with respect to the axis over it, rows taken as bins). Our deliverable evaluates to 6.3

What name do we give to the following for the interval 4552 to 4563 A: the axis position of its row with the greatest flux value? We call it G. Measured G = 4561.84 A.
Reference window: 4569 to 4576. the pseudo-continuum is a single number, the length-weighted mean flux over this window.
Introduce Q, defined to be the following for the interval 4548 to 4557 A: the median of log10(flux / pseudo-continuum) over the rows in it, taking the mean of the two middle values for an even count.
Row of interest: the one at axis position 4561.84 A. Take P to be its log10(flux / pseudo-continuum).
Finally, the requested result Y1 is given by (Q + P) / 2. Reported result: -0.006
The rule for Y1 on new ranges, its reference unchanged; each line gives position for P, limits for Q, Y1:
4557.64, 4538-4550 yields -0.014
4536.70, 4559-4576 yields -0.067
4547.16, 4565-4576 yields -0.012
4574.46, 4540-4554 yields 0.004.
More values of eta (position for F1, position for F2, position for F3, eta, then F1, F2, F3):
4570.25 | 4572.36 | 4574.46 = -2.3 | 60.8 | 52.4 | 63.1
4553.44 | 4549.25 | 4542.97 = -2.1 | 56.1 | 52.6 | 57.8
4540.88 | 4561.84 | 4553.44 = -1.8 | 55.3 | 61.9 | 56.1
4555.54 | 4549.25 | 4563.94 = -2.1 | 53.1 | 52.6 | 60.9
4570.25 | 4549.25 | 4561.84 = -2.3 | 60.8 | 52.6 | 61.9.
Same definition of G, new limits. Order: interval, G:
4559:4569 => 4561.84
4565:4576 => 4574.46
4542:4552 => 4542.97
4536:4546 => 4538.79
